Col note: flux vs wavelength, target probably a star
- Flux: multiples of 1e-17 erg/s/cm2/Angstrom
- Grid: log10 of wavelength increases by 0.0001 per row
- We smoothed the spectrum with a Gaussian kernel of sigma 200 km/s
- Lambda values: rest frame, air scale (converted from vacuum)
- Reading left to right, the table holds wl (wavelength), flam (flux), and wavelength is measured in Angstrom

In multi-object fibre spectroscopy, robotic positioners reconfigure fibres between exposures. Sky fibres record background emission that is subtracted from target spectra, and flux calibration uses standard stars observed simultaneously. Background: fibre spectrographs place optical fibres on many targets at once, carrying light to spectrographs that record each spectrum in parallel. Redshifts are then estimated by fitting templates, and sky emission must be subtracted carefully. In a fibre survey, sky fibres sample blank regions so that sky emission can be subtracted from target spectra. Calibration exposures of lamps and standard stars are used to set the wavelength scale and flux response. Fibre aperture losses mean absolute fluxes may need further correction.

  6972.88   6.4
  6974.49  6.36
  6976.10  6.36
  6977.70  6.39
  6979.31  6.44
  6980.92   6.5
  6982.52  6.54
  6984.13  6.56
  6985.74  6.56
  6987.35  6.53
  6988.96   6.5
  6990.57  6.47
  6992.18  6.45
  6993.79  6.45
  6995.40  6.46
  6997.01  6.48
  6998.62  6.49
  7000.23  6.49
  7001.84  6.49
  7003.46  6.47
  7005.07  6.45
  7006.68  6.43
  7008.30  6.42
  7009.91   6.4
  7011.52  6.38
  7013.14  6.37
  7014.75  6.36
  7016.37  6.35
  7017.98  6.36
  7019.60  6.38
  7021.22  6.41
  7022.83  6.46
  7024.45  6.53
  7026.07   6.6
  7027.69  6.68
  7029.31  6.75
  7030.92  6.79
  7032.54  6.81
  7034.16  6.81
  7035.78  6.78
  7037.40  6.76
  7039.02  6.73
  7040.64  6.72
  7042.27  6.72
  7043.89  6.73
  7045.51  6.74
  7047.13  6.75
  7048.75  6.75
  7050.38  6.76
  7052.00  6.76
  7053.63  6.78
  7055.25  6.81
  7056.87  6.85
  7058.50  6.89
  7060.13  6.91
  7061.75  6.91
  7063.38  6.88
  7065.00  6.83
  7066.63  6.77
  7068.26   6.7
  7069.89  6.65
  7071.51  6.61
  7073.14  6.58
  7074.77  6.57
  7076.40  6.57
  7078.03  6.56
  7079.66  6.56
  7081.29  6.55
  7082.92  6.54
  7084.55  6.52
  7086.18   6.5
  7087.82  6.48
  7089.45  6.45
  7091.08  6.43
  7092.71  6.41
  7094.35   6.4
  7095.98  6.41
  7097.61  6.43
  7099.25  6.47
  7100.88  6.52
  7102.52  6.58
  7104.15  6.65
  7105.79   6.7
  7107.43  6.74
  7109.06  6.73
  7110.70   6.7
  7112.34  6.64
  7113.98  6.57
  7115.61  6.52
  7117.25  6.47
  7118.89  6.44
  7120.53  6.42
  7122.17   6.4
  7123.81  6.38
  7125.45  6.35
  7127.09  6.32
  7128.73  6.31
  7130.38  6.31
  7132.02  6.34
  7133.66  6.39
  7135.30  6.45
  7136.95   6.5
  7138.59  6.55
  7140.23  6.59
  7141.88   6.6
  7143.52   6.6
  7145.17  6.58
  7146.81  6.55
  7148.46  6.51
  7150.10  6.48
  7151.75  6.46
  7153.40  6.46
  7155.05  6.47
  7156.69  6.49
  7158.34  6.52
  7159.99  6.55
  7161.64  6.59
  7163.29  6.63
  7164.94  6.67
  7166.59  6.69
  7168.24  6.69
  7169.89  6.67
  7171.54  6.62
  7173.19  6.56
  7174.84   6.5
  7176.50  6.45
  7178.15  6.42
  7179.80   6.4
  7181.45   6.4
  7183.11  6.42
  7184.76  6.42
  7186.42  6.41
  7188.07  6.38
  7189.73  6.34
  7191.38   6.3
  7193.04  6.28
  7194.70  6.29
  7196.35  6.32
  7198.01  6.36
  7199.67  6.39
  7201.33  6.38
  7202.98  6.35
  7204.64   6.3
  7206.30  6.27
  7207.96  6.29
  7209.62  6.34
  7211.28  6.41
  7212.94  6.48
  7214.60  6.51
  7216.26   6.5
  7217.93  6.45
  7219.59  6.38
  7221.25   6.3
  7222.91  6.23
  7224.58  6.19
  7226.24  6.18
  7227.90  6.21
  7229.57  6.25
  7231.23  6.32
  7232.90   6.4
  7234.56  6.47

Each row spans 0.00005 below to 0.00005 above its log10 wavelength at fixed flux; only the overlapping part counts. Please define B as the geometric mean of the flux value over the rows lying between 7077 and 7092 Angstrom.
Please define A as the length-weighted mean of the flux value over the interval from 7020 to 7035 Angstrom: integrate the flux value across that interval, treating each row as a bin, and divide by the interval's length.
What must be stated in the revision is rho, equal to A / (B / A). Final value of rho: 6.8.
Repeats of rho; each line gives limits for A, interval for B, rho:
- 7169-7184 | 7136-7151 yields 6.4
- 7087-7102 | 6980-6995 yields 6.4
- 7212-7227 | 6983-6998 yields 6.2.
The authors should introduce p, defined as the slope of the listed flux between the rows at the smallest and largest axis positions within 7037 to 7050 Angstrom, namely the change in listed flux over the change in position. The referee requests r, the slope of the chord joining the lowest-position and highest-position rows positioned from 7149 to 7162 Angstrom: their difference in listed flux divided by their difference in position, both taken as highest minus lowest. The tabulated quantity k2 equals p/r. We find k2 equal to -0.1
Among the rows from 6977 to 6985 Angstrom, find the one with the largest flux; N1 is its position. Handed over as 6984.13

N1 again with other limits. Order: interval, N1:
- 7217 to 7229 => 7217.93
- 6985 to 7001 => 6985.74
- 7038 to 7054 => 7053.63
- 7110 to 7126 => 7110.70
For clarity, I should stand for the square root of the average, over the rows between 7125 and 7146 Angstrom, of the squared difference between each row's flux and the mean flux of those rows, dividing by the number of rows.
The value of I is 0.116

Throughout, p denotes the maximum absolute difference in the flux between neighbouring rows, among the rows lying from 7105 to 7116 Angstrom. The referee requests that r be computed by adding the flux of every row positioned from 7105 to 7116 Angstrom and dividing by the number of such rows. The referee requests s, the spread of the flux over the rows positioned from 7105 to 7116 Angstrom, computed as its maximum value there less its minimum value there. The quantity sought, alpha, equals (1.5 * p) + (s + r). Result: 6.98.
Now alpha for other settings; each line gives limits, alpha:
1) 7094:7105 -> 6.85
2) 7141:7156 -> 6.72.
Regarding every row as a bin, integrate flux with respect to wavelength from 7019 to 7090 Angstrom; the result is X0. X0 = 474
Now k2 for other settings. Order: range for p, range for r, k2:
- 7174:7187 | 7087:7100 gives 8.9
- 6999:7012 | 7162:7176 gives 0.9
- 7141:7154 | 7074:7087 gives 2.0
